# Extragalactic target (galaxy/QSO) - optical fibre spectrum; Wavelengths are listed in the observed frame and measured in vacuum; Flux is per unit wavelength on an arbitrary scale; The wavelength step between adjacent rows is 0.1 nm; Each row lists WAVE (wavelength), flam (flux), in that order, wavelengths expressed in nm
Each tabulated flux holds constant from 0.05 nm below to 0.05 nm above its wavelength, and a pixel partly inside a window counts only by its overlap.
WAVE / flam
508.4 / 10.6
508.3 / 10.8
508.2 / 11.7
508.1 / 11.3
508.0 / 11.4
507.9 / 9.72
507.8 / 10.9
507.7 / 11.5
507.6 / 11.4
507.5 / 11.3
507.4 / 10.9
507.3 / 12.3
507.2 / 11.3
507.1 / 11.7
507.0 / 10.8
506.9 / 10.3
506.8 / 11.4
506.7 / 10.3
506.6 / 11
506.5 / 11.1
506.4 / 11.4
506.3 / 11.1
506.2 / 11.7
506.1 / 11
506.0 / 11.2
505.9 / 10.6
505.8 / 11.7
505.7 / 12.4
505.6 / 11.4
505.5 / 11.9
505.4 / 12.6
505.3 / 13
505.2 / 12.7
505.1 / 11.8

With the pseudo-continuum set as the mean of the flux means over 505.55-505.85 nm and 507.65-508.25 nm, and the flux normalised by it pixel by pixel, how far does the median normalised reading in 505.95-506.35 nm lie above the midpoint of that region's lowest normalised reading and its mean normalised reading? 0.002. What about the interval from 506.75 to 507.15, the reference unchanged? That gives 0.037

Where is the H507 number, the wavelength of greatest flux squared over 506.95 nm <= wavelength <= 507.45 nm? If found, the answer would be 507.3 nm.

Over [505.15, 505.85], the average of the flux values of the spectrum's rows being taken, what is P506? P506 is 12.2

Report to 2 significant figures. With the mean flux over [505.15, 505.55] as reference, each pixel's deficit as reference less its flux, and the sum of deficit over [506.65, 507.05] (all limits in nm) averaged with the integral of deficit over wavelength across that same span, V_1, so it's 4.1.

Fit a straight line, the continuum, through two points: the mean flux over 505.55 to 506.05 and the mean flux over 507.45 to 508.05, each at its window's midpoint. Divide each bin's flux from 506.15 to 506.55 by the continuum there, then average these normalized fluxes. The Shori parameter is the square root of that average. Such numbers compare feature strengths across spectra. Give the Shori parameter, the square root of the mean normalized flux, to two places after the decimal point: 1.00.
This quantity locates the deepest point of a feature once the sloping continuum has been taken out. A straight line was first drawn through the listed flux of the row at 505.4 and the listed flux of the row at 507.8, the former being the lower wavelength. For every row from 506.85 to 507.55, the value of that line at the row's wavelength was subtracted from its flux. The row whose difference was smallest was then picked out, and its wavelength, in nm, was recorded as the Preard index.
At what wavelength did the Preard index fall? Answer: 506.9 nm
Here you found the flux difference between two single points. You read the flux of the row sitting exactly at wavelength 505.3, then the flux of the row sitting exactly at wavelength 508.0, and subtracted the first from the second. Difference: -1.6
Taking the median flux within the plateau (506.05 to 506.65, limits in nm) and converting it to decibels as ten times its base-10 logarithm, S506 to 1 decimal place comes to 10.5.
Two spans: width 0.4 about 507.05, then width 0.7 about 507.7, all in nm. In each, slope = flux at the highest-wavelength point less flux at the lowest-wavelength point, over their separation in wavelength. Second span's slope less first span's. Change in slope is -2.5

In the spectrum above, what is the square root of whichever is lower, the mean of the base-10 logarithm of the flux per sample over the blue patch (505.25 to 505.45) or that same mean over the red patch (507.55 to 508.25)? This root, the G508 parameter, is 1.02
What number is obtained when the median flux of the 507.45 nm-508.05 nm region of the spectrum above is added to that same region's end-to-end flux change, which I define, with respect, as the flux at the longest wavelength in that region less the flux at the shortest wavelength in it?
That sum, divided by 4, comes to 2.86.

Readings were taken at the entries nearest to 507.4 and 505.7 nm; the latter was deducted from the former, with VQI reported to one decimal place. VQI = -1.5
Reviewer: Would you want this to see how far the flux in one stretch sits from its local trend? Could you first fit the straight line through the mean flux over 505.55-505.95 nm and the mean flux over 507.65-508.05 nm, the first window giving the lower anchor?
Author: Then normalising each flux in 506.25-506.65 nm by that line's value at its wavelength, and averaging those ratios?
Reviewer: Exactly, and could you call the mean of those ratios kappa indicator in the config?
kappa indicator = 0.99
